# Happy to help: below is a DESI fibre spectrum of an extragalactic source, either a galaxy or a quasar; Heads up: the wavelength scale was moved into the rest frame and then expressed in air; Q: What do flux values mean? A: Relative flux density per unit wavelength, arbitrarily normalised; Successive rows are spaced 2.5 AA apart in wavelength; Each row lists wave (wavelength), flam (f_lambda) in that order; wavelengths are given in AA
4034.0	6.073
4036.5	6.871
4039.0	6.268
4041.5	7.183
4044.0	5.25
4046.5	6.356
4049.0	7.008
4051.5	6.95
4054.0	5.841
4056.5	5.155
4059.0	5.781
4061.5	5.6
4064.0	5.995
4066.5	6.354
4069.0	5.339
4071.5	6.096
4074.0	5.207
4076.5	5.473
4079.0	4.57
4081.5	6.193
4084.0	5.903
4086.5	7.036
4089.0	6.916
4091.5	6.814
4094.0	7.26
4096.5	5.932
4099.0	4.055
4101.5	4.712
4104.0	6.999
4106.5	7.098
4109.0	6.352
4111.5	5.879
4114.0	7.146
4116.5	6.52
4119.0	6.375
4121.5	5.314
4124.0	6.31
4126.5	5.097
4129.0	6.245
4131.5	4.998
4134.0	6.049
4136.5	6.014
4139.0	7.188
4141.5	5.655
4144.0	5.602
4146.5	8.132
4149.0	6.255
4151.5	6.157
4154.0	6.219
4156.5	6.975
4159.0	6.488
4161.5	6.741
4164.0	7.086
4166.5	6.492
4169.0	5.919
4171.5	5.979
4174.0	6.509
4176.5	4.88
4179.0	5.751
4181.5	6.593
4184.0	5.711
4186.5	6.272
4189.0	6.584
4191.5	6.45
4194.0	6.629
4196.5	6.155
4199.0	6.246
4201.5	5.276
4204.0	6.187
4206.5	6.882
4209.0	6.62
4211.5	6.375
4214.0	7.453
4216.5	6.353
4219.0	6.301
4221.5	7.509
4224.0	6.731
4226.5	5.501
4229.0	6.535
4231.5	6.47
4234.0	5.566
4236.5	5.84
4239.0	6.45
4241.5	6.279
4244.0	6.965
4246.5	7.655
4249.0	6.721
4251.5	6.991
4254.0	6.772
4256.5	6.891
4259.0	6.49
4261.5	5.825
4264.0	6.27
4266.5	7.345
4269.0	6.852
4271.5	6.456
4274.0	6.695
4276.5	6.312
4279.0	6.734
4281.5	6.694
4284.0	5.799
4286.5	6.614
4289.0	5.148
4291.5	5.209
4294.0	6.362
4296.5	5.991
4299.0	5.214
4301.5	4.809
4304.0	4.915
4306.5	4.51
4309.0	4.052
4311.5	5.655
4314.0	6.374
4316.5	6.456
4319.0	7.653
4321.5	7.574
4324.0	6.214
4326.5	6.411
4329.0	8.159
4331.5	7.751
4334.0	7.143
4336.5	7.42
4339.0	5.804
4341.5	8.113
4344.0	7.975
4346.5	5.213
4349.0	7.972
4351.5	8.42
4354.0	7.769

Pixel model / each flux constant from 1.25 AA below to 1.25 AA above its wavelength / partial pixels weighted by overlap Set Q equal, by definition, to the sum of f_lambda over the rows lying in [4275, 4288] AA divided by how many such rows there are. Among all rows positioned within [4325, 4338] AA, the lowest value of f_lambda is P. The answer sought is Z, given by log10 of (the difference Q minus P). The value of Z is -1.7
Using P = 6.411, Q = 6.43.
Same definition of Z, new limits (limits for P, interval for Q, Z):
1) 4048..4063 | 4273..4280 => 0.2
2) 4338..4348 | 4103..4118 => 0.2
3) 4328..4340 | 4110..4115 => -0.1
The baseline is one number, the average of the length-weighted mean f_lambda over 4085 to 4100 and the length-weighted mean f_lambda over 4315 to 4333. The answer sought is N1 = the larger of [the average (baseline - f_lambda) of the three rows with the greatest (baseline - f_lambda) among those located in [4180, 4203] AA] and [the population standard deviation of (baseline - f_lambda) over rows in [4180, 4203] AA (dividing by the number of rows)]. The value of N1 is 1.05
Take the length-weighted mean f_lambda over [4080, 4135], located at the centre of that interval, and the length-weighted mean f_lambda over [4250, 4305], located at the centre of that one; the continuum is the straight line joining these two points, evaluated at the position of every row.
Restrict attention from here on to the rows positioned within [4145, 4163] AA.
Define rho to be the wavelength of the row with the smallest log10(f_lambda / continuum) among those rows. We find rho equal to 4151.5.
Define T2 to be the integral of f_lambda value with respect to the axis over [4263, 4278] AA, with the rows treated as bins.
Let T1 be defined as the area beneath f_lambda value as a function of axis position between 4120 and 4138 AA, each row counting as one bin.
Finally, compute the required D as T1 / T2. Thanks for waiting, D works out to 1.0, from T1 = 103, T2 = 100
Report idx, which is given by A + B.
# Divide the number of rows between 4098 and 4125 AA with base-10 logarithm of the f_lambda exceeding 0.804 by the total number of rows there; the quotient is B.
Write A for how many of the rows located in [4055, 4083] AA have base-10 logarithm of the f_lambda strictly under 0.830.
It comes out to 11.5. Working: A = 11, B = 0.45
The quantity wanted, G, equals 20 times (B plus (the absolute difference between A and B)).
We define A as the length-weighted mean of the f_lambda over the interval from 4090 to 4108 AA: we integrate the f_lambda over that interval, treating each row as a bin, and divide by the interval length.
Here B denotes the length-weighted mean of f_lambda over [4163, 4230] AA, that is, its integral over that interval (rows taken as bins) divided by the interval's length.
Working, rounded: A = 6.14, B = 6.33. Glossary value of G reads 130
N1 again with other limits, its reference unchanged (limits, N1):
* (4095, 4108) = 1.86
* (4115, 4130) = 1.21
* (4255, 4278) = 0.63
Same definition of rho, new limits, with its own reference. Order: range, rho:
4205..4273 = 4226.5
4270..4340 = 4309.0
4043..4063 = 4056.5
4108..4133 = 4131.5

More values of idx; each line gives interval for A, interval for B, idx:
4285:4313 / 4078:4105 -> 11.5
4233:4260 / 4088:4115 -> 6.5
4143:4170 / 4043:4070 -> 8.2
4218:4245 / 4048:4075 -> 9.2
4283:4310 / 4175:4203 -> 11.4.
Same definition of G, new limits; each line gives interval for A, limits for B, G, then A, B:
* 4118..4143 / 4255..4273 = 145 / 5.92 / 6.59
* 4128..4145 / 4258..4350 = 136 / 5.97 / 6.38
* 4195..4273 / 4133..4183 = 130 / 6.52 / 6.33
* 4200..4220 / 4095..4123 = 129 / 6.43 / 6.05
